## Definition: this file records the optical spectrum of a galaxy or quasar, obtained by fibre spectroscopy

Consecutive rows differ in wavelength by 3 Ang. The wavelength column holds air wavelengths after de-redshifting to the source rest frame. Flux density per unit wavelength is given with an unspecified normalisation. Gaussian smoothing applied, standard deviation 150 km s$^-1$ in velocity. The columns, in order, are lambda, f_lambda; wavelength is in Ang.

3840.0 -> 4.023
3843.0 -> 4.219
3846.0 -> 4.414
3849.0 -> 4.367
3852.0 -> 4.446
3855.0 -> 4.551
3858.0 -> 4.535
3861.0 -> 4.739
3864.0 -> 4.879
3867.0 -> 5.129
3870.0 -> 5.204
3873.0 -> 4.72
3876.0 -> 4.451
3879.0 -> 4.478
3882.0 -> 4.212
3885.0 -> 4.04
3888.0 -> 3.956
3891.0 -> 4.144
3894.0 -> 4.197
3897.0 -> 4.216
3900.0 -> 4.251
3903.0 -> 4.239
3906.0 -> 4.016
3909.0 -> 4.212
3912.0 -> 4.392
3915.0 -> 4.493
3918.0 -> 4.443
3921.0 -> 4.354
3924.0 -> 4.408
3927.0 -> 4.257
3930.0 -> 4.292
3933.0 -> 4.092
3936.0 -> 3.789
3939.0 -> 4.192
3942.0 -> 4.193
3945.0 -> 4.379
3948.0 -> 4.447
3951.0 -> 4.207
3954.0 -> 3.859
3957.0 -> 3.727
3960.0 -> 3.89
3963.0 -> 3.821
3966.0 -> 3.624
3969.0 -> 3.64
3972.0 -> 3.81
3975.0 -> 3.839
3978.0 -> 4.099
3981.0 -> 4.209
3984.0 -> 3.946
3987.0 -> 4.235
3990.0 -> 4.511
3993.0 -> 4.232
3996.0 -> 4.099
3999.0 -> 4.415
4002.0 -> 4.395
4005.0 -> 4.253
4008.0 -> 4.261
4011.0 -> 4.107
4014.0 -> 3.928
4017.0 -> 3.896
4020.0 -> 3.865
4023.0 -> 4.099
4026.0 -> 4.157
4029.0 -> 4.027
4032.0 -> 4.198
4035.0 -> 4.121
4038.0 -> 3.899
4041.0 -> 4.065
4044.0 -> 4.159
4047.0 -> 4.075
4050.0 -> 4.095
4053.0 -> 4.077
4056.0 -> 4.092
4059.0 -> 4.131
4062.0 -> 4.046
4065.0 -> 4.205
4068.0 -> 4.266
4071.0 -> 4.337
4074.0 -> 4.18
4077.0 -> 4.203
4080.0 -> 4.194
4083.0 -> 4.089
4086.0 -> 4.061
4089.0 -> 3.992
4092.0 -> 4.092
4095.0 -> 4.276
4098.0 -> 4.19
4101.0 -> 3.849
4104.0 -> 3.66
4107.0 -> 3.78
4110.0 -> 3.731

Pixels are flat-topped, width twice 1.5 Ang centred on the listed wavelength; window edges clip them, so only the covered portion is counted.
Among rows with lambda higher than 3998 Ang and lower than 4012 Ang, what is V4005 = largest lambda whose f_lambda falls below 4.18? 4011.0 Ang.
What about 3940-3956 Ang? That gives 3954.0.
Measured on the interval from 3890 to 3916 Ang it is 3906.0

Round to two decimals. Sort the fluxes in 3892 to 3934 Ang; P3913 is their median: 4.25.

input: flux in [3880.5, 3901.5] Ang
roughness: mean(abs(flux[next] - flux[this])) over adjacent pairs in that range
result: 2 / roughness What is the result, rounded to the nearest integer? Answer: 22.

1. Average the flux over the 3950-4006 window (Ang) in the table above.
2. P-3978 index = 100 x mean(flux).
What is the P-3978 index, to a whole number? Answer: 404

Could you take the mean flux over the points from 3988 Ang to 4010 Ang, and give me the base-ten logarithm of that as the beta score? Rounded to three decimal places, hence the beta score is 0.634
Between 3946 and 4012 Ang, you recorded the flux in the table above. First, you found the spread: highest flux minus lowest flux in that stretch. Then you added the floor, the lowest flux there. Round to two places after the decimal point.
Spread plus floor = 4.51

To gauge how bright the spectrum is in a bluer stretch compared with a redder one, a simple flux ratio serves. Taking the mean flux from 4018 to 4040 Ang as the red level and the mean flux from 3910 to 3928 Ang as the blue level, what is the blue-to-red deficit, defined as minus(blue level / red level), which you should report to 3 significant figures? -1.08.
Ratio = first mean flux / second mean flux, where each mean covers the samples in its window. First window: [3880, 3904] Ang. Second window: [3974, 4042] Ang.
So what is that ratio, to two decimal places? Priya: 1.01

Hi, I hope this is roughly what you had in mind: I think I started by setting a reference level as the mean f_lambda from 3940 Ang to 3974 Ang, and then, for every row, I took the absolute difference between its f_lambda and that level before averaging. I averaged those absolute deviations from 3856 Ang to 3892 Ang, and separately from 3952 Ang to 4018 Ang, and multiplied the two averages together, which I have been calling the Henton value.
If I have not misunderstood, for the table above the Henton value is 0.13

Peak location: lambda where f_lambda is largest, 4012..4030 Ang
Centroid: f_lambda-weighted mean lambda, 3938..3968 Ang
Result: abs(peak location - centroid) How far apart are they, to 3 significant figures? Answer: 74.0 Ang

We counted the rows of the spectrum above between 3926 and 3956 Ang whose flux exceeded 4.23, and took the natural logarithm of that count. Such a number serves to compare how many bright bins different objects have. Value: 1.4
